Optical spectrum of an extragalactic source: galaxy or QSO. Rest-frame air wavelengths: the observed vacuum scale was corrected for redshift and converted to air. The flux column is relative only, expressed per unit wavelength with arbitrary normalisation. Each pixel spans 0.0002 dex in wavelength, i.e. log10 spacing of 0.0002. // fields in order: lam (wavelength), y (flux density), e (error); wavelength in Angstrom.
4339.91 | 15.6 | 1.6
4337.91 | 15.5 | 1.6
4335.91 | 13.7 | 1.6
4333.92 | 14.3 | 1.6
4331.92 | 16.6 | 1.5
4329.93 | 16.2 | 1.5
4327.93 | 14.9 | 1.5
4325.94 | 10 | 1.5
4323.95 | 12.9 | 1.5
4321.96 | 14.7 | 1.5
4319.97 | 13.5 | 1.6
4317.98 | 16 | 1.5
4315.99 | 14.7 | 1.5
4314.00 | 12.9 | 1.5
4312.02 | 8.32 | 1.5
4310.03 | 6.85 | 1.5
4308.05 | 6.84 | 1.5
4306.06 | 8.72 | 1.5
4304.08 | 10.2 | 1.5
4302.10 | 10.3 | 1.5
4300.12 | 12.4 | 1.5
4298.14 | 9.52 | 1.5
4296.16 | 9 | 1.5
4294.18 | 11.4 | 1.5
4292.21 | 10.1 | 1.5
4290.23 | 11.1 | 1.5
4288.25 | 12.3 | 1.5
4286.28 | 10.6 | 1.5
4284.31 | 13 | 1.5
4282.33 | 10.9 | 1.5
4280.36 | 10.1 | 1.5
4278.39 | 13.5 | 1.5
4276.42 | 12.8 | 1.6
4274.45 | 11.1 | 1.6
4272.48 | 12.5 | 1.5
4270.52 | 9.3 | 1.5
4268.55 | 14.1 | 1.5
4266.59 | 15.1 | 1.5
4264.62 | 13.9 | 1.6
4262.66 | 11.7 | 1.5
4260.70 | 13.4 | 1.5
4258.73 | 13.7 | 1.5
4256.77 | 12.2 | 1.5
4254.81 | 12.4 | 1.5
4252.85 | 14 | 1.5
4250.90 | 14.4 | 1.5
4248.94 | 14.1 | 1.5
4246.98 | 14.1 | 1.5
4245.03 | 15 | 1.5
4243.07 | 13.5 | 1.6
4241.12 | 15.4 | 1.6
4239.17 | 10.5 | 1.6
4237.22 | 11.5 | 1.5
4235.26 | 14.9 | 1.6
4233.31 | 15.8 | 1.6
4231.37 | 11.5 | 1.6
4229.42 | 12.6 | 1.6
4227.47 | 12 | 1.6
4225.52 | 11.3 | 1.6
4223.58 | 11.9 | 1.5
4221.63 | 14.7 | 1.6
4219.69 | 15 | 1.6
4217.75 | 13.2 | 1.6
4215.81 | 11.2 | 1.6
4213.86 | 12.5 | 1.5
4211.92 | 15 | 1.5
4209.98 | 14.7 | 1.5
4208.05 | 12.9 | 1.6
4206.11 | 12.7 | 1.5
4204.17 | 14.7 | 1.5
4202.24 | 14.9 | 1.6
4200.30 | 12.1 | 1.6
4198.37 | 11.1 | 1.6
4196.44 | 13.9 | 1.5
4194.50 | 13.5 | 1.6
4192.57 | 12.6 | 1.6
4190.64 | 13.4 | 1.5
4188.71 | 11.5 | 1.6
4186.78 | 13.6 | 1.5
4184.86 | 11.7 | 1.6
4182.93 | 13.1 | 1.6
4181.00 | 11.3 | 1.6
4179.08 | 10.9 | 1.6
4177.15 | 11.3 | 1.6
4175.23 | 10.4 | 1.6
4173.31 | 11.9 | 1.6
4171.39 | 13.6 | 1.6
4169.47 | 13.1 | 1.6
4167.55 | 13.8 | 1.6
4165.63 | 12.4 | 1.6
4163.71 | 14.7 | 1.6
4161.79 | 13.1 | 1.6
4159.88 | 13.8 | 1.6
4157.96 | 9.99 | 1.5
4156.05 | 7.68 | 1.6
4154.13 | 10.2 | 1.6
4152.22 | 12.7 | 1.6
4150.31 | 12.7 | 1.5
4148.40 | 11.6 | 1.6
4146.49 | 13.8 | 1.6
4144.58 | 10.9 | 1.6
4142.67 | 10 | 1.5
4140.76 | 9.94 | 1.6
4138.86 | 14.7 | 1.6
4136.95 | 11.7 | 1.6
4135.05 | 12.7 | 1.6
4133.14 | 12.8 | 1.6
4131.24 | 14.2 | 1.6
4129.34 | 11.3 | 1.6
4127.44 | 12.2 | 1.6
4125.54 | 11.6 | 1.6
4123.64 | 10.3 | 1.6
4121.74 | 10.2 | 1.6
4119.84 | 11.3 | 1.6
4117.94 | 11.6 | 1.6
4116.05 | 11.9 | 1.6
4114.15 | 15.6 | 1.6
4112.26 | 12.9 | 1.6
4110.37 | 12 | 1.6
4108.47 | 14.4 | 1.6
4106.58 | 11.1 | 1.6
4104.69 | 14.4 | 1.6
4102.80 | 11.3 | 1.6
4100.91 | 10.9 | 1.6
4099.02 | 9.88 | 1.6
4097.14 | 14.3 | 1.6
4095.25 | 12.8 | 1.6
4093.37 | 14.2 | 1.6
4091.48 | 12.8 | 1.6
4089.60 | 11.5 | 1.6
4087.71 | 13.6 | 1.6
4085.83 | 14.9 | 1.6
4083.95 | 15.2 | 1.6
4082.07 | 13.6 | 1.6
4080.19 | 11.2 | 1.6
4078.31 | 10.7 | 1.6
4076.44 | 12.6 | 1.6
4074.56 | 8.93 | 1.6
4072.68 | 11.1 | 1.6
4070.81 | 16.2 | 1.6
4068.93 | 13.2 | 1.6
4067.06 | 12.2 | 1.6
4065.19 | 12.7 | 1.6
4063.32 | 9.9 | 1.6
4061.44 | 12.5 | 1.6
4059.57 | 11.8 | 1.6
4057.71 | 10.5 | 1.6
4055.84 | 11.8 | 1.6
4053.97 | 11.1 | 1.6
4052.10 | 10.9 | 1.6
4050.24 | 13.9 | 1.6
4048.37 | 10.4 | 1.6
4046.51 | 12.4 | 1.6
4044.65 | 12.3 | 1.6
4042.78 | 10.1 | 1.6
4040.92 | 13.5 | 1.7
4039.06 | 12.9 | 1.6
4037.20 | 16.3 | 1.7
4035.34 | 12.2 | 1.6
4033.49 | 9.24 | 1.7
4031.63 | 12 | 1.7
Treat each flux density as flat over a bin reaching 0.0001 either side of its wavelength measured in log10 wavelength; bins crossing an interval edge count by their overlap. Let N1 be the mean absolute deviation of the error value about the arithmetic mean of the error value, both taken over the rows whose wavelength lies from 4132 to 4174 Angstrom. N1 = 0.02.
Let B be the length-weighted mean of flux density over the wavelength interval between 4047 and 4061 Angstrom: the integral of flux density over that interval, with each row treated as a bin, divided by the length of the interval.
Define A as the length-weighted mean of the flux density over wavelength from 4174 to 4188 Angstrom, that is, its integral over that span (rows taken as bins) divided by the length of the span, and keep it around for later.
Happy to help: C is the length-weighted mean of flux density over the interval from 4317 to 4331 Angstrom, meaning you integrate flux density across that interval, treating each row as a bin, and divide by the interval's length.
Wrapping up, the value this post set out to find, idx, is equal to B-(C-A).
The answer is 9.3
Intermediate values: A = 11.8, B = 11.6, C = 14.0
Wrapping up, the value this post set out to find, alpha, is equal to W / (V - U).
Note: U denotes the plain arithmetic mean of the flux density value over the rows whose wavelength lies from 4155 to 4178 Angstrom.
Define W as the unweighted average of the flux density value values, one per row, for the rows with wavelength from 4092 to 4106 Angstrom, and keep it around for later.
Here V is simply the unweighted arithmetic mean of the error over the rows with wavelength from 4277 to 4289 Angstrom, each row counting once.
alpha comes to -1.18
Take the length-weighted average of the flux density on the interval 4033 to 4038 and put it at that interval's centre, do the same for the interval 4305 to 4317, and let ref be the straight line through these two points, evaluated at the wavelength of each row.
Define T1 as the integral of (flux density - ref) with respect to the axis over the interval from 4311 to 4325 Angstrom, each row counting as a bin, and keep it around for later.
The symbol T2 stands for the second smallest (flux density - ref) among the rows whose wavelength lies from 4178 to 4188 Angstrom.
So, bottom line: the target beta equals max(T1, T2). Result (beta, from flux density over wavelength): 51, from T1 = 51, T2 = 0.1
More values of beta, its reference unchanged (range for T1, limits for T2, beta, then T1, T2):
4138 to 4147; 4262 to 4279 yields 1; 1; 1.0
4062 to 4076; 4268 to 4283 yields 0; -5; 0.0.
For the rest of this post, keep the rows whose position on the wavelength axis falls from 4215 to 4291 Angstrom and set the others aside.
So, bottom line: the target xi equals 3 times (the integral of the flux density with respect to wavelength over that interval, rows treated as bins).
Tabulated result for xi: 2926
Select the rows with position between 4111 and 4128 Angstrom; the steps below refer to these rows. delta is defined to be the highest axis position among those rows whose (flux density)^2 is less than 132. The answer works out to 4123.64 Angstrom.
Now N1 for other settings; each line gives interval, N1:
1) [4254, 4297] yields 0.02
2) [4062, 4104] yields 0.00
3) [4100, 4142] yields 0.00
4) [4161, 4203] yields 0.02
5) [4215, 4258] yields 0.05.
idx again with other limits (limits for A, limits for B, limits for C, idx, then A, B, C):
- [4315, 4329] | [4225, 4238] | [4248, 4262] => 13.3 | 13.8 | 12.9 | 13.4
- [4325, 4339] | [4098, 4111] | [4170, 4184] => 14.7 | 14.5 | 12.0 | 11.8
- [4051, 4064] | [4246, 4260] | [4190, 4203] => 11.8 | 11.3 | 13.6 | 13.0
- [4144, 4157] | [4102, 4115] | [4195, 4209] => 11.3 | 11.4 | 13.1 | 13.2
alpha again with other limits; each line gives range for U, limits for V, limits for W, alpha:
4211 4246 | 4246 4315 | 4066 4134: -1.07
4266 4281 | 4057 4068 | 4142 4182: -1.11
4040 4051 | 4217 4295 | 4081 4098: -1.29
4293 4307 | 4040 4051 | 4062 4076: -1.40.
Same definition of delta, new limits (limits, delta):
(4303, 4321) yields 4312.02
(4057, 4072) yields 4063.32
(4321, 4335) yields 4325.94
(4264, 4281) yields 4280.36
